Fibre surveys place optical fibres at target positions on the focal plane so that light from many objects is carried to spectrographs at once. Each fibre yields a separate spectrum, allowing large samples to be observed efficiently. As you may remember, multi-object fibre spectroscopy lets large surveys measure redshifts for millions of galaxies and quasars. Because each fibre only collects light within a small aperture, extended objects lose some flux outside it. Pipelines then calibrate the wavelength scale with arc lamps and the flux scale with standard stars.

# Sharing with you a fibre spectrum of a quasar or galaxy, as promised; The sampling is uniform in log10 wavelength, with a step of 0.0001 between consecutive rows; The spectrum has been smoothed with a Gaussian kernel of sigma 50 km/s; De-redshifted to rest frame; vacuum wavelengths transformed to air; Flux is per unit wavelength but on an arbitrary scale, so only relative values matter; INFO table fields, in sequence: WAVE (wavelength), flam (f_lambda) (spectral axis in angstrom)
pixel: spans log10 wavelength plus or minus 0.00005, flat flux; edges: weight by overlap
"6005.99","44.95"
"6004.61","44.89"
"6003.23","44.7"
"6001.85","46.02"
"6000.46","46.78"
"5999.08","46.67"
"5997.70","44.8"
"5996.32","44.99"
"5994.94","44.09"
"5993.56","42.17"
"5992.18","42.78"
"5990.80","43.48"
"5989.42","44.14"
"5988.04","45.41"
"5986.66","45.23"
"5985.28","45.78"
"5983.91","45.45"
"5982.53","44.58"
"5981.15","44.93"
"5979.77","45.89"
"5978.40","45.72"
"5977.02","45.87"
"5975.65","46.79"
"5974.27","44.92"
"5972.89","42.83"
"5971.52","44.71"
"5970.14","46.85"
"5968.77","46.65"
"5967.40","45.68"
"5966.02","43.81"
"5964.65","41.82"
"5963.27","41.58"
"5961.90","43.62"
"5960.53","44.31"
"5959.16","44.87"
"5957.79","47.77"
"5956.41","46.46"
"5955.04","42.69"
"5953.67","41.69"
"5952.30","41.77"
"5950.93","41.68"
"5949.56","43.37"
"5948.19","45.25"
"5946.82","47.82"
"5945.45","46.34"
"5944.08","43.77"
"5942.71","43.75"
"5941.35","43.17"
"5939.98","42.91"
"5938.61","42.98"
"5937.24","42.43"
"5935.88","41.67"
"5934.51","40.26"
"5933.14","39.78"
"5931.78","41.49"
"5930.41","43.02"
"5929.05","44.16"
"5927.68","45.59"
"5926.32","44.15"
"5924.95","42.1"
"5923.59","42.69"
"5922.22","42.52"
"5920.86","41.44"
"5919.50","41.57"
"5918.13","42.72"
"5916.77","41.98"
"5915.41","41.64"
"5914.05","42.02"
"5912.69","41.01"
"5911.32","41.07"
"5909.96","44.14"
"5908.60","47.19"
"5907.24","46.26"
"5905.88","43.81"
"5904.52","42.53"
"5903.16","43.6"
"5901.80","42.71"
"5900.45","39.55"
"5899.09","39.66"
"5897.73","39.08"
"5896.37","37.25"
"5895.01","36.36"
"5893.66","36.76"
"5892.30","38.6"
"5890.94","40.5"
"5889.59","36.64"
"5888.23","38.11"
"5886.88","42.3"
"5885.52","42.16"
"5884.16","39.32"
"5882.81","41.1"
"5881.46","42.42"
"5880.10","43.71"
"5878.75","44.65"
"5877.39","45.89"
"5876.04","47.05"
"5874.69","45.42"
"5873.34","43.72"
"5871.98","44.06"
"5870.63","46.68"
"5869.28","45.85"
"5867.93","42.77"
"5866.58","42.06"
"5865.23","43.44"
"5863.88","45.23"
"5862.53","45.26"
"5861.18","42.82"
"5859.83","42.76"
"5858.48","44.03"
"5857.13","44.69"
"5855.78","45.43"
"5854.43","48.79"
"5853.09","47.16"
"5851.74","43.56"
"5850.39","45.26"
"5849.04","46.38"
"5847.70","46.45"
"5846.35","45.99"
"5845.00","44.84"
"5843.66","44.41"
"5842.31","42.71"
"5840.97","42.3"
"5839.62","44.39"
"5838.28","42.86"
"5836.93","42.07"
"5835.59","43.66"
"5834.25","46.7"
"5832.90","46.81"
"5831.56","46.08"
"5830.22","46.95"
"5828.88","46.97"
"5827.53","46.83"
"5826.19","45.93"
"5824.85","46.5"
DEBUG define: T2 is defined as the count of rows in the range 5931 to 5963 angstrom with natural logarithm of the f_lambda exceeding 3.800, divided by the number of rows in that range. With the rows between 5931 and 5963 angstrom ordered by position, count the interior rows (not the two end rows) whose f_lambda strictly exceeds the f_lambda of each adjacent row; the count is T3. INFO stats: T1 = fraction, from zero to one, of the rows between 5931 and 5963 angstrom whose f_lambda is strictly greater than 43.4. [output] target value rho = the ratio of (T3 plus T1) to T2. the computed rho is 17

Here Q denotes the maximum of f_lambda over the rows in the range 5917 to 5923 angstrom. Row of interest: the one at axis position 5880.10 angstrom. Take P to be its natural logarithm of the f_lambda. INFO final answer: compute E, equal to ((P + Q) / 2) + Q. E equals 66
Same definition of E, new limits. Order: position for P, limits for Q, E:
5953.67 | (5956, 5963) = 74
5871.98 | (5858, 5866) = 70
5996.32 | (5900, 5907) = 68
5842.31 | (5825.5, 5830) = 72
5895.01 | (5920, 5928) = 70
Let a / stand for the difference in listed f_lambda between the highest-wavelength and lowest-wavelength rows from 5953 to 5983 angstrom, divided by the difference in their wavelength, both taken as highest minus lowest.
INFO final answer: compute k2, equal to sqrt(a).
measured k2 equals 0.32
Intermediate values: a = 0.10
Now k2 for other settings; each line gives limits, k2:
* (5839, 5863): 0.19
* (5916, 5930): 0.42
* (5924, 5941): 0.23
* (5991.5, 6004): 0.42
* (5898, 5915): 0.40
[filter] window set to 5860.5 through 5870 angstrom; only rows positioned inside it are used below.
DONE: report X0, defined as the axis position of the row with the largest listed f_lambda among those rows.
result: 5869.28 angstrom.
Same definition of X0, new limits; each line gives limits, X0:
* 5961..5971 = 5970.14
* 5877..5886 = 5877.39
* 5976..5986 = 5979.77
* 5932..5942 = 5941.35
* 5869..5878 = 5876.04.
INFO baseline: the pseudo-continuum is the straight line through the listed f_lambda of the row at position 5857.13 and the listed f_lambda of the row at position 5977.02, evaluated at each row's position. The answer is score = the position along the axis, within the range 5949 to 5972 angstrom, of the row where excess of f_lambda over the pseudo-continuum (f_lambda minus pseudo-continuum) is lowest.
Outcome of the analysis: 5963.27 angstrom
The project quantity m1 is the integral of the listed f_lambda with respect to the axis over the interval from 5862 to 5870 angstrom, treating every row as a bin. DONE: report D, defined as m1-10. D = 343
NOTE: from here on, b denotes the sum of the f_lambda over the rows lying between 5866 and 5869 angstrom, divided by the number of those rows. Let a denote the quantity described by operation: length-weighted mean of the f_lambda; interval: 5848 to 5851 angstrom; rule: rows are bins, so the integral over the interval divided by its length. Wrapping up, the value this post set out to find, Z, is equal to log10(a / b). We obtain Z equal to 0.035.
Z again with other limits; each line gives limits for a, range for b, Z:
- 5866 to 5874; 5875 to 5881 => -0.011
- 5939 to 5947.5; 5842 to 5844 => 0.010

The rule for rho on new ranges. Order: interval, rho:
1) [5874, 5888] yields 5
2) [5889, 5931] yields 85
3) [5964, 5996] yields 10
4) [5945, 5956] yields 6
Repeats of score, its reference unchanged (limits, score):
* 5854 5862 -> 5859.83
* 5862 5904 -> 5895.01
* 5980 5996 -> 5993.56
